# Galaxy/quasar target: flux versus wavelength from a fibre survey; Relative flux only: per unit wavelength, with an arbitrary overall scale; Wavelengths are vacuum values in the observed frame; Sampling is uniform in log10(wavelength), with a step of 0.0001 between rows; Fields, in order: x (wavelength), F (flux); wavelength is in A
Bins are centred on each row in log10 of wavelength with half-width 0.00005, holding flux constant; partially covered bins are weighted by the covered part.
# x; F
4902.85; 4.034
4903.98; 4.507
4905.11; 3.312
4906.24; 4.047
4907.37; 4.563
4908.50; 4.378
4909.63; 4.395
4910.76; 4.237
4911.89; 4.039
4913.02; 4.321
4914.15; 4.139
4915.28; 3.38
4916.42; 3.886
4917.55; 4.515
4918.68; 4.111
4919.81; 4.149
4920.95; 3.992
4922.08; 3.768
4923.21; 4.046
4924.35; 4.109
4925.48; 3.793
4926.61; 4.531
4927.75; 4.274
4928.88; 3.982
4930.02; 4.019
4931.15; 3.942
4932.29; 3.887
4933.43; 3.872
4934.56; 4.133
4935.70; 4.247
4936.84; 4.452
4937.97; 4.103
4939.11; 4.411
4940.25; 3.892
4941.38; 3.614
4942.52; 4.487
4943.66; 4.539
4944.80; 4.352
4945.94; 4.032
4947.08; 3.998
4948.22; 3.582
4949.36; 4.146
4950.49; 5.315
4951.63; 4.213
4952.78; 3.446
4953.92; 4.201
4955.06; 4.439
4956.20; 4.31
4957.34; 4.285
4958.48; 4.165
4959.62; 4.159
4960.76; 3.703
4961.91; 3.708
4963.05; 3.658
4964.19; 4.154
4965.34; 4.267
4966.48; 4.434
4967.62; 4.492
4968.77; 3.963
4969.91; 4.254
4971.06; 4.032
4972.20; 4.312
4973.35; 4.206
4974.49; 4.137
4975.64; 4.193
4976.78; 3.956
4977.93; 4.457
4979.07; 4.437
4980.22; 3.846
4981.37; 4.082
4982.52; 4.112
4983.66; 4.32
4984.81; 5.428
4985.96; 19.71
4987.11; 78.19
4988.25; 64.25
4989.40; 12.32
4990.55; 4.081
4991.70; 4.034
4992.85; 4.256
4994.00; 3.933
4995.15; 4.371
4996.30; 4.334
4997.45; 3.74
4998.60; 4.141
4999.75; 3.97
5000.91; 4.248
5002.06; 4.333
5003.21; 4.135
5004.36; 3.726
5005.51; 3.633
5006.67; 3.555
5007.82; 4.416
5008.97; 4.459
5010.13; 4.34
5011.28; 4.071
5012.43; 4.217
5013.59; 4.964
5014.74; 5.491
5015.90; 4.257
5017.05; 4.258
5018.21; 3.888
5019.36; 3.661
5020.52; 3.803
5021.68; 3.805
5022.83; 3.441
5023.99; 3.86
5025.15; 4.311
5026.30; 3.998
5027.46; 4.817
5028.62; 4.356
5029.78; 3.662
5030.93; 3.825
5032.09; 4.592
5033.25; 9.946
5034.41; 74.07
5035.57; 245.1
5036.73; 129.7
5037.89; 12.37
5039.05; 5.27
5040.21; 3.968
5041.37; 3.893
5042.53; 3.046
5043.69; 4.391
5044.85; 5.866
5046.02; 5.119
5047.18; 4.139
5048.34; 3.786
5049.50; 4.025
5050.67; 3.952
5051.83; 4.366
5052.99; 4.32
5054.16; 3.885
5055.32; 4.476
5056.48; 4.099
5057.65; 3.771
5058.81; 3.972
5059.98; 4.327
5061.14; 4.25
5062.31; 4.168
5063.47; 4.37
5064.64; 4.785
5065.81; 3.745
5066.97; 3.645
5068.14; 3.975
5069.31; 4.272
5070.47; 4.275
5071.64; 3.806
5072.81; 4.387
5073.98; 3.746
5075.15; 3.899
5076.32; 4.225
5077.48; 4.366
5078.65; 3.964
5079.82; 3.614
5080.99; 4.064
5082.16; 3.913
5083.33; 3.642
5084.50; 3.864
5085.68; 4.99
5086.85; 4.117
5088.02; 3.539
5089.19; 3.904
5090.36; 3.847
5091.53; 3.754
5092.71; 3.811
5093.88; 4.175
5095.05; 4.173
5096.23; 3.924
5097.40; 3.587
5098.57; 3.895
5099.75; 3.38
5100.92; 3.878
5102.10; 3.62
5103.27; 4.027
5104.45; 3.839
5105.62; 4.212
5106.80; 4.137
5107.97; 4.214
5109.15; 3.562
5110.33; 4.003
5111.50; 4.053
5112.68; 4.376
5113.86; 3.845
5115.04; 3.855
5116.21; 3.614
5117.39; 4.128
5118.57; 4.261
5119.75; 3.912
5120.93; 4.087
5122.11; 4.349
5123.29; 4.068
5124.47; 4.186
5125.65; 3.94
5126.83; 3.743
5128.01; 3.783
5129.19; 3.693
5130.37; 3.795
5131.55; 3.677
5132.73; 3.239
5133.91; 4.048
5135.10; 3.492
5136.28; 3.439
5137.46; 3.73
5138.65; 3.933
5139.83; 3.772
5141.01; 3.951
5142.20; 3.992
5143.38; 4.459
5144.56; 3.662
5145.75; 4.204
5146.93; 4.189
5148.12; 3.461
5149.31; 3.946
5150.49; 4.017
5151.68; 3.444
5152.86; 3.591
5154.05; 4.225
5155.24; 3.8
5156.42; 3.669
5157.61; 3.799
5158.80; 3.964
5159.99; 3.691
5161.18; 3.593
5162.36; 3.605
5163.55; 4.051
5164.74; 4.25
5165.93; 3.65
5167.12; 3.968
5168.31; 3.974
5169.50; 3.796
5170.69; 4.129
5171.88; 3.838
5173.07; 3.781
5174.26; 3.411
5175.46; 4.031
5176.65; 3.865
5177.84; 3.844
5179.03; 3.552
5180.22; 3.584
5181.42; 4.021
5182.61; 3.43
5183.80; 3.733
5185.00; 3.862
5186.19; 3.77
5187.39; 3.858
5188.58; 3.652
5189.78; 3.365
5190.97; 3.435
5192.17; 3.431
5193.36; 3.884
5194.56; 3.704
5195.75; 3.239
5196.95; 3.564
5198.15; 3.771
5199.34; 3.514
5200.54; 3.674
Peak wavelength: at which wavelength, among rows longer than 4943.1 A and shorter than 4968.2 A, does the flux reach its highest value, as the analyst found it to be 4950.49 A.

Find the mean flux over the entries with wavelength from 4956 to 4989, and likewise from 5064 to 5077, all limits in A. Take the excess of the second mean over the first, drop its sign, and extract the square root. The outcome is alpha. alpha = 2.3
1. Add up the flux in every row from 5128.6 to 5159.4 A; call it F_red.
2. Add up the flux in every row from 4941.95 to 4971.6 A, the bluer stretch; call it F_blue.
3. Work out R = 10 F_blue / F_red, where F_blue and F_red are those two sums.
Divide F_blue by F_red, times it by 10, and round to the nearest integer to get 11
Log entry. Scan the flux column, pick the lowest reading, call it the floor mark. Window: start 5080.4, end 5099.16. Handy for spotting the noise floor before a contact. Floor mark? 3.539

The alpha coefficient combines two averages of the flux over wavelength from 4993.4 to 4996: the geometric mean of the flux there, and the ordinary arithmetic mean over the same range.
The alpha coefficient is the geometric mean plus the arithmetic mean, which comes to 8.3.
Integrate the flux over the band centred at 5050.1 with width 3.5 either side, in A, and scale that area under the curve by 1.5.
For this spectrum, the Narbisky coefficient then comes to 43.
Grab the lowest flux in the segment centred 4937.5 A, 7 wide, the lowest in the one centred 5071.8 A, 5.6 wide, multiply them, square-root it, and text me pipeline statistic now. 3.82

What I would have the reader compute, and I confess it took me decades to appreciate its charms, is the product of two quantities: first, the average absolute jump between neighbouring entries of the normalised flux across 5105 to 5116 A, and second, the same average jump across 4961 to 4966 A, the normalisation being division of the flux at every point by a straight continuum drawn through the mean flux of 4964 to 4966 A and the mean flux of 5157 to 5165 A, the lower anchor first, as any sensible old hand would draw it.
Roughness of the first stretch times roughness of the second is 0.0036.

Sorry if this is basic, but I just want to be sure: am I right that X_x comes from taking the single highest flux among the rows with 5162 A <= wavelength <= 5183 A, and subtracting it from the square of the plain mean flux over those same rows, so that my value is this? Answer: 10.4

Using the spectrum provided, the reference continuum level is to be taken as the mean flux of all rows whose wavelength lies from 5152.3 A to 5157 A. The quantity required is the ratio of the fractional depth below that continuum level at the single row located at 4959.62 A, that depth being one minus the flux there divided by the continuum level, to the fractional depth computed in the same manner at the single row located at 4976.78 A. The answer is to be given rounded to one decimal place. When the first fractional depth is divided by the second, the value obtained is 2.5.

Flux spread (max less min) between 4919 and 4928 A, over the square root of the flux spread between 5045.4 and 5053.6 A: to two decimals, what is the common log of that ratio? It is -0.18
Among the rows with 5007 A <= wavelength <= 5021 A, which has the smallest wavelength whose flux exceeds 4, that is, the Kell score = 5007.82 A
